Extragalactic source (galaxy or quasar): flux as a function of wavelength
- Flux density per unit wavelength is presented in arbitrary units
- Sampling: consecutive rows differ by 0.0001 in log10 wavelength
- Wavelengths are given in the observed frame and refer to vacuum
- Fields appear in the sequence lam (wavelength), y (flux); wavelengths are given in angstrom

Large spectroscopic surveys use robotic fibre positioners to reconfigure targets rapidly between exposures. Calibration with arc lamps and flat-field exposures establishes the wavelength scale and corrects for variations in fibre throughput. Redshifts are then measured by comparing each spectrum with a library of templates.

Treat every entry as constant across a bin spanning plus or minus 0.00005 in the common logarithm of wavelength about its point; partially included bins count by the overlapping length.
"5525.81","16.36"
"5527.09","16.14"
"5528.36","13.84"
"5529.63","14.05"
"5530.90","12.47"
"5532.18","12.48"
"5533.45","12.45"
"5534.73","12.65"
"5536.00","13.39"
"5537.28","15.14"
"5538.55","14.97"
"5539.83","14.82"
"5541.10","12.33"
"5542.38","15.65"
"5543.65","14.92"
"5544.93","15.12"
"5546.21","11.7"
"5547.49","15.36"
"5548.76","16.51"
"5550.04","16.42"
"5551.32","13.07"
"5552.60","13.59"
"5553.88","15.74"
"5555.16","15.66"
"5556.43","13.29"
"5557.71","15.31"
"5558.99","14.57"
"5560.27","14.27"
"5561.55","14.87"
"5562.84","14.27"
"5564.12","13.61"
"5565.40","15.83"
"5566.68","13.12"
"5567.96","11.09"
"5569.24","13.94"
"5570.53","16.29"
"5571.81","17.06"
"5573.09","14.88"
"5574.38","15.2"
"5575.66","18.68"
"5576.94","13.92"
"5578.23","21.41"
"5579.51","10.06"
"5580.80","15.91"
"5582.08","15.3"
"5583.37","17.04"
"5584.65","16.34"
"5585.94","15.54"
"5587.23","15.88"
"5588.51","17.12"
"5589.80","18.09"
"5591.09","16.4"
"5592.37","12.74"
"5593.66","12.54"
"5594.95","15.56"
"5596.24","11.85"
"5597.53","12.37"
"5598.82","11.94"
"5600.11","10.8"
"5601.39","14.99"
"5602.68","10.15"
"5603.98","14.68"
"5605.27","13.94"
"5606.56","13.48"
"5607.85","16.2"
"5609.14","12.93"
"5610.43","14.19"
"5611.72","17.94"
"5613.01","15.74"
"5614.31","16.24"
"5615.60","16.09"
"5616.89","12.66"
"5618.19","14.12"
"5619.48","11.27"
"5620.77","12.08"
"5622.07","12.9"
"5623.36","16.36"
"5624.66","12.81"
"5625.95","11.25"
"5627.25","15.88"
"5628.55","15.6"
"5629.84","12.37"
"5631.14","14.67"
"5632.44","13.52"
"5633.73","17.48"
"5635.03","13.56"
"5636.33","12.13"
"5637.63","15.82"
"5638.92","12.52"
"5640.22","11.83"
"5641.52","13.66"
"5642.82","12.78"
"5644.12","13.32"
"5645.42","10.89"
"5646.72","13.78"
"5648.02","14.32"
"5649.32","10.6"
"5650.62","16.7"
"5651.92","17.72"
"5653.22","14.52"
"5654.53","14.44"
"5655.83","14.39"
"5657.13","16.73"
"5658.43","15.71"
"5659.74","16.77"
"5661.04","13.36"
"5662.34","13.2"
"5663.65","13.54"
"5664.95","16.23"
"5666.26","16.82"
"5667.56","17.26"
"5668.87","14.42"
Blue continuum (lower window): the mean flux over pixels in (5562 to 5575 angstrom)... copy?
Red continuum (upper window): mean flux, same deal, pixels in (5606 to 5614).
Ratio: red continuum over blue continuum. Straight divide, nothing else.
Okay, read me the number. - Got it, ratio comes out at 1.04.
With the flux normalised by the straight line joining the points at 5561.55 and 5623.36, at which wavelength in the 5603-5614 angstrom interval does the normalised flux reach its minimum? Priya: 5609.14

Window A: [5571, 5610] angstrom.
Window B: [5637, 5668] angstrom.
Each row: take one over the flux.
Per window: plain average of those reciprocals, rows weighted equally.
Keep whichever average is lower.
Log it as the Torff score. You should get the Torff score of 0.070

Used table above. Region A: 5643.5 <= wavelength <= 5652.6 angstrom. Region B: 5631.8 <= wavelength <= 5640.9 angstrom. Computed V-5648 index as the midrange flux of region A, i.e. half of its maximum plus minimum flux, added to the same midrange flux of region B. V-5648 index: 28.8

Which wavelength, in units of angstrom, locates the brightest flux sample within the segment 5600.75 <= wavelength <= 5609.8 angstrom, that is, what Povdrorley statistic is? 5607.85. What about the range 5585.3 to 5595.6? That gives 5589.80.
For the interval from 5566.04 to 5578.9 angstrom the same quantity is 5578.23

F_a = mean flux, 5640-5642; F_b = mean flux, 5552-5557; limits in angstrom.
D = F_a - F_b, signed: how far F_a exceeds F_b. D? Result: -1.8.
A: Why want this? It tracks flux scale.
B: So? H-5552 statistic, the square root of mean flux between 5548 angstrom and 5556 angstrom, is 3.89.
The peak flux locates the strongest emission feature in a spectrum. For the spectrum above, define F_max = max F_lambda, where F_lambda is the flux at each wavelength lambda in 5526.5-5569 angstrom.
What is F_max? 16.51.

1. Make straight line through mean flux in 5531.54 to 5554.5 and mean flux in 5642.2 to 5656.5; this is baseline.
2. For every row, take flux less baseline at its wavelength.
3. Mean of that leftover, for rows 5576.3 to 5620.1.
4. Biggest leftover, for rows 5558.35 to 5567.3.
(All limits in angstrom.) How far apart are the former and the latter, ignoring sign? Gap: 1.2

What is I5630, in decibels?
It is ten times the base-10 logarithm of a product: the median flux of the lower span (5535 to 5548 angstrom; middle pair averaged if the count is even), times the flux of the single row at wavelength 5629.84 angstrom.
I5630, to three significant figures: 22.7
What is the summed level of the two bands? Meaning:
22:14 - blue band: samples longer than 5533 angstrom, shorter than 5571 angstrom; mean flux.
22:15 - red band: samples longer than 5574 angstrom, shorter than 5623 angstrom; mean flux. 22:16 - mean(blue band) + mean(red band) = 28.9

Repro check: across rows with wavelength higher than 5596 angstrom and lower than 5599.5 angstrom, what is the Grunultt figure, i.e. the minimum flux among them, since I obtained 11.85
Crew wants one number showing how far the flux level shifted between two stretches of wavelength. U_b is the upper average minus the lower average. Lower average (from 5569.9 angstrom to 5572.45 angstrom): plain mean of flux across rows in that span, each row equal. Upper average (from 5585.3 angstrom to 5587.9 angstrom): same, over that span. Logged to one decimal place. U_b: -1.0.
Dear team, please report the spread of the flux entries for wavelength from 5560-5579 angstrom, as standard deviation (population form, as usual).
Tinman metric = 2.4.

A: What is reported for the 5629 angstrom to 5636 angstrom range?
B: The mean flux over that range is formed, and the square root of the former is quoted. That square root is 3.78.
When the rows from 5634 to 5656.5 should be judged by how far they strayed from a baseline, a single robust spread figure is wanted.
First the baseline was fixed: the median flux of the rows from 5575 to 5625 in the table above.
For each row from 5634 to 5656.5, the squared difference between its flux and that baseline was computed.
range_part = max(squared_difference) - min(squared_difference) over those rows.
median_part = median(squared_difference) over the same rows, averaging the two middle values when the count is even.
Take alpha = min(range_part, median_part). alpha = 1.8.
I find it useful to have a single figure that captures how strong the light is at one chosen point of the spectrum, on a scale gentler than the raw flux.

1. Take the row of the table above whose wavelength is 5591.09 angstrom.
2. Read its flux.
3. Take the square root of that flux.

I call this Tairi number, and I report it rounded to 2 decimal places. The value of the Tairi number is 4.05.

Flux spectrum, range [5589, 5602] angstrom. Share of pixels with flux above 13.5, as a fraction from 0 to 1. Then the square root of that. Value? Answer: 0.63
